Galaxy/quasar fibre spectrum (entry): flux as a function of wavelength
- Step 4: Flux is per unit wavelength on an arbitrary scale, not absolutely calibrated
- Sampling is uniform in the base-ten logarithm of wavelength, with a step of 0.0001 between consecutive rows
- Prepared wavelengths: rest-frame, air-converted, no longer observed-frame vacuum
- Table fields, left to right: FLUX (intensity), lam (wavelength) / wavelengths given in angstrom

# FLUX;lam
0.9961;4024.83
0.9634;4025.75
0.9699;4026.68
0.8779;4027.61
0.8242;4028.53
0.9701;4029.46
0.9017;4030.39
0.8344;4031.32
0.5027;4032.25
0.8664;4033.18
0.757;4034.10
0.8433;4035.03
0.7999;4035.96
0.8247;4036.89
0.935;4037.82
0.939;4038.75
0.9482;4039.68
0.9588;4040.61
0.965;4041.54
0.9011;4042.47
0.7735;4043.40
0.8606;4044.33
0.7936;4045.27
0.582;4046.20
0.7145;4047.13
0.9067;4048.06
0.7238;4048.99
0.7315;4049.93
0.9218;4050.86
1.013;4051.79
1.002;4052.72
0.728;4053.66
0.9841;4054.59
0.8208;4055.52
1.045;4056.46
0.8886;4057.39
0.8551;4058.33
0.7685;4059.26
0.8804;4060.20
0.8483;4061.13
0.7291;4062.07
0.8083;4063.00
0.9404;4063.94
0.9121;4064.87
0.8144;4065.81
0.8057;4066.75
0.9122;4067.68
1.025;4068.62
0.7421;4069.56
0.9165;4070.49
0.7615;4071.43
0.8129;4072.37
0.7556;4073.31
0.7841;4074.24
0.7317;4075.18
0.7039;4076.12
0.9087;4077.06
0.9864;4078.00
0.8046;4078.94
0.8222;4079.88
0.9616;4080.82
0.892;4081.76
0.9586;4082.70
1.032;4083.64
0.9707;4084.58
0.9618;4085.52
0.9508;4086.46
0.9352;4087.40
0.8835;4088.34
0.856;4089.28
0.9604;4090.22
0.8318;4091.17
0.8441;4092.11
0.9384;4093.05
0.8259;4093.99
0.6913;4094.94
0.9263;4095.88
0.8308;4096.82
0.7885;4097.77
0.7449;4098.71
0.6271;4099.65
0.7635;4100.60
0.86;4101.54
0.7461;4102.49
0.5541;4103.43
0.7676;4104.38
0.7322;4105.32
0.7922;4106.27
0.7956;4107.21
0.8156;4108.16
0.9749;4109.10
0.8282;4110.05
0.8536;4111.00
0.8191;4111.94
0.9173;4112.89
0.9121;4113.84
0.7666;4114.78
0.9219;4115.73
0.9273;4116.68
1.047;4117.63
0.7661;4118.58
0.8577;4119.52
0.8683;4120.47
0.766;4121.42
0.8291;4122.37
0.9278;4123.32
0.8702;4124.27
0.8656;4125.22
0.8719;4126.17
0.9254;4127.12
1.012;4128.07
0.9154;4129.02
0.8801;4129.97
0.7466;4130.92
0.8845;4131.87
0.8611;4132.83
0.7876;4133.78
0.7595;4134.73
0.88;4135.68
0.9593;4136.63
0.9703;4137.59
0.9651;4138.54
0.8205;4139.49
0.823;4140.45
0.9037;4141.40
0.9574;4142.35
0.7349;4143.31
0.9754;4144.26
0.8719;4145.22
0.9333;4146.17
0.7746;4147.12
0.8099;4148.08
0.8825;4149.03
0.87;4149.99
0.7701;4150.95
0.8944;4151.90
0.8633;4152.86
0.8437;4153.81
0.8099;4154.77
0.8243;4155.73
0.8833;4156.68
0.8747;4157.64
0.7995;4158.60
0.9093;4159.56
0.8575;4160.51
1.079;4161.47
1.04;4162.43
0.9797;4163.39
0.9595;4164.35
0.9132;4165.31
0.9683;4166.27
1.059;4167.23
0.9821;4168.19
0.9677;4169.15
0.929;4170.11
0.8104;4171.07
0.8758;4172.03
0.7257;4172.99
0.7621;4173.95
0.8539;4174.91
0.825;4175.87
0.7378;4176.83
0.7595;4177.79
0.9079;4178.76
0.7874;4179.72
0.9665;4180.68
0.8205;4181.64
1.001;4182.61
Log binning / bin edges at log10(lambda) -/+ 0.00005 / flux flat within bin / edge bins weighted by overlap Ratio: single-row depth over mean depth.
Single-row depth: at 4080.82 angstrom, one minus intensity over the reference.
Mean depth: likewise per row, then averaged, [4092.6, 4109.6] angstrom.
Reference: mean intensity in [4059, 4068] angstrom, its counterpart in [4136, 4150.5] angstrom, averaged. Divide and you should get -1.3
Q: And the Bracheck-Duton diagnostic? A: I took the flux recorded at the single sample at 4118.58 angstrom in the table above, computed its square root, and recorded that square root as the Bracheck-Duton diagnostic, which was 0.88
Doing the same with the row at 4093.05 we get 0.97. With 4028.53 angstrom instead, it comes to 0.91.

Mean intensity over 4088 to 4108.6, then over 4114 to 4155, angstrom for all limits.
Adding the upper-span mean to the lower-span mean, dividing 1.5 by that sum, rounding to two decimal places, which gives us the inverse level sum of 0.90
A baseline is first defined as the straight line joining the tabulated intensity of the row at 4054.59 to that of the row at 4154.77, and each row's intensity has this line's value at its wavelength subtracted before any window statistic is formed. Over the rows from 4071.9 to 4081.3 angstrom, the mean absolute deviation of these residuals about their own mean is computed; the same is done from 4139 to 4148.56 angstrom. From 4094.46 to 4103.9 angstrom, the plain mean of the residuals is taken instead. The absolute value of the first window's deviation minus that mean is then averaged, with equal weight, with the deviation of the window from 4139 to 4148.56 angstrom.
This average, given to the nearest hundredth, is 0.15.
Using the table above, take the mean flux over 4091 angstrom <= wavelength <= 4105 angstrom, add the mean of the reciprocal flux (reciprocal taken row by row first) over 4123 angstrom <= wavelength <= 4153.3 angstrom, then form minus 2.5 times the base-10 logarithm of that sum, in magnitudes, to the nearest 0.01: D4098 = -0.72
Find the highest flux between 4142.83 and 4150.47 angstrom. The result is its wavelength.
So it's 4144.26 angstrom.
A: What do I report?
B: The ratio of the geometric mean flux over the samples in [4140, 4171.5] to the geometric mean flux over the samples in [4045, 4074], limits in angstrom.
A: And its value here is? 1.07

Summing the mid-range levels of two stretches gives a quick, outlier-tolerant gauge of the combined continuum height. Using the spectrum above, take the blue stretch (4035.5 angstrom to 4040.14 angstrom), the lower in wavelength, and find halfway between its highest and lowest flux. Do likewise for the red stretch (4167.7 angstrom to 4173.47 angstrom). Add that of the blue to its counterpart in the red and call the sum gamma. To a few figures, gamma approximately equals 1.73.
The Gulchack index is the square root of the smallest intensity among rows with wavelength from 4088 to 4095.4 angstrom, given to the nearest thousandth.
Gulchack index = 0.831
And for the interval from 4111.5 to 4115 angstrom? 0.876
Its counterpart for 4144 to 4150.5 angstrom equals 0.880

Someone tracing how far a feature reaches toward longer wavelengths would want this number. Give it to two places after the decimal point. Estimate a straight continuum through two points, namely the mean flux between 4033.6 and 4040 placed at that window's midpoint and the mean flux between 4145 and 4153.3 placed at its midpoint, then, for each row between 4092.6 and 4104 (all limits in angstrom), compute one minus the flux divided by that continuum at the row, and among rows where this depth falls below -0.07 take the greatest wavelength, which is 4095.88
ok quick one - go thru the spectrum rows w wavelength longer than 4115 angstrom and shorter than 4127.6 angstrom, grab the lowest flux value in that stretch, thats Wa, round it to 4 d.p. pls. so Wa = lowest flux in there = 0.7660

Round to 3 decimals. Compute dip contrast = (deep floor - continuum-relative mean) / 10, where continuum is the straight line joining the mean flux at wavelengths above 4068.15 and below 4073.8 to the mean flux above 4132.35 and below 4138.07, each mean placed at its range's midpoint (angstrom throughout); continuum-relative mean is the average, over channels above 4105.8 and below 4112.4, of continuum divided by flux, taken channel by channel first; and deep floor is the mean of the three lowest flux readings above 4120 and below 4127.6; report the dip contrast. -0.020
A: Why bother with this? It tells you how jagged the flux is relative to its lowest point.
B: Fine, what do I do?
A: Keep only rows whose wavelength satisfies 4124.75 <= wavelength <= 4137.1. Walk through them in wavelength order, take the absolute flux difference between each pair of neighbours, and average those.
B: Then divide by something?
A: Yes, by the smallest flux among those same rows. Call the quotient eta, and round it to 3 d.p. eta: 0.098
